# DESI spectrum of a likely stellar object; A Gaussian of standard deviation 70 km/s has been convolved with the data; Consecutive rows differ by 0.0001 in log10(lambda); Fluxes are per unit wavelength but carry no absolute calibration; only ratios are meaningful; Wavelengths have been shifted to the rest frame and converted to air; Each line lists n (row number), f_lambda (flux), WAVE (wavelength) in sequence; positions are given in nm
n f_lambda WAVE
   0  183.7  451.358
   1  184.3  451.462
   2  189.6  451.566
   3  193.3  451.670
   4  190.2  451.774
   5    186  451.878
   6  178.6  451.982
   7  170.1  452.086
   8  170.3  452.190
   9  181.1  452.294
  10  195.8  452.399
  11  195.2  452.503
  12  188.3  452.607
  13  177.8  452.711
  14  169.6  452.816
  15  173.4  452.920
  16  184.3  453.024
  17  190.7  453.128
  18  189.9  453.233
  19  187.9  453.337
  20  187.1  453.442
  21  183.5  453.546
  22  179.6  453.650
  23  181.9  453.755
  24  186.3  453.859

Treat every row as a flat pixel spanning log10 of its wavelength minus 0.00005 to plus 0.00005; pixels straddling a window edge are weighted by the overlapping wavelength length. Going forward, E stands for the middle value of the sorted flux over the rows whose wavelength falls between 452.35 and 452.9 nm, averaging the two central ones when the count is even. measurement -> 188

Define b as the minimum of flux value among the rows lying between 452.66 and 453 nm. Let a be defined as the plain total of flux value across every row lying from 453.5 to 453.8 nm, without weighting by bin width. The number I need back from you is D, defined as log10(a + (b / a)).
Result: 2.74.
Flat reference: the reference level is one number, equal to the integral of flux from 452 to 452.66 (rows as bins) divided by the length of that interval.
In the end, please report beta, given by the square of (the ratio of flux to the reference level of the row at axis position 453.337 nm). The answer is 1.05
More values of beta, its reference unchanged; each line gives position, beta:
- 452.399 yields 1.14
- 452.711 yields 0.94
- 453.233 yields 1.07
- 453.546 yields 1.00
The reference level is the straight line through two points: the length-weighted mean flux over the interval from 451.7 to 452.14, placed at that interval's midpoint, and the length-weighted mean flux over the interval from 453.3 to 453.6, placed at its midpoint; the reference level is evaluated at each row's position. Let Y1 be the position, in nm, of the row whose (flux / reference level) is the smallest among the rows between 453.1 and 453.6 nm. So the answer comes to 453.546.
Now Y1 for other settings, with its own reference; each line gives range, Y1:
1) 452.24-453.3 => 452.816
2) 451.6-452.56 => 452.190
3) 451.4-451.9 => 451.462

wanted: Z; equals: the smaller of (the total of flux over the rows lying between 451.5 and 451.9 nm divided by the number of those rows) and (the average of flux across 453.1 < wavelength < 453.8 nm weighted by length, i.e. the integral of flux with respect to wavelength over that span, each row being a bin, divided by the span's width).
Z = 186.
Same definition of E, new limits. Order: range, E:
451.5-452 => 190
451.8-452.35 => 179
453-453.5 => 188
